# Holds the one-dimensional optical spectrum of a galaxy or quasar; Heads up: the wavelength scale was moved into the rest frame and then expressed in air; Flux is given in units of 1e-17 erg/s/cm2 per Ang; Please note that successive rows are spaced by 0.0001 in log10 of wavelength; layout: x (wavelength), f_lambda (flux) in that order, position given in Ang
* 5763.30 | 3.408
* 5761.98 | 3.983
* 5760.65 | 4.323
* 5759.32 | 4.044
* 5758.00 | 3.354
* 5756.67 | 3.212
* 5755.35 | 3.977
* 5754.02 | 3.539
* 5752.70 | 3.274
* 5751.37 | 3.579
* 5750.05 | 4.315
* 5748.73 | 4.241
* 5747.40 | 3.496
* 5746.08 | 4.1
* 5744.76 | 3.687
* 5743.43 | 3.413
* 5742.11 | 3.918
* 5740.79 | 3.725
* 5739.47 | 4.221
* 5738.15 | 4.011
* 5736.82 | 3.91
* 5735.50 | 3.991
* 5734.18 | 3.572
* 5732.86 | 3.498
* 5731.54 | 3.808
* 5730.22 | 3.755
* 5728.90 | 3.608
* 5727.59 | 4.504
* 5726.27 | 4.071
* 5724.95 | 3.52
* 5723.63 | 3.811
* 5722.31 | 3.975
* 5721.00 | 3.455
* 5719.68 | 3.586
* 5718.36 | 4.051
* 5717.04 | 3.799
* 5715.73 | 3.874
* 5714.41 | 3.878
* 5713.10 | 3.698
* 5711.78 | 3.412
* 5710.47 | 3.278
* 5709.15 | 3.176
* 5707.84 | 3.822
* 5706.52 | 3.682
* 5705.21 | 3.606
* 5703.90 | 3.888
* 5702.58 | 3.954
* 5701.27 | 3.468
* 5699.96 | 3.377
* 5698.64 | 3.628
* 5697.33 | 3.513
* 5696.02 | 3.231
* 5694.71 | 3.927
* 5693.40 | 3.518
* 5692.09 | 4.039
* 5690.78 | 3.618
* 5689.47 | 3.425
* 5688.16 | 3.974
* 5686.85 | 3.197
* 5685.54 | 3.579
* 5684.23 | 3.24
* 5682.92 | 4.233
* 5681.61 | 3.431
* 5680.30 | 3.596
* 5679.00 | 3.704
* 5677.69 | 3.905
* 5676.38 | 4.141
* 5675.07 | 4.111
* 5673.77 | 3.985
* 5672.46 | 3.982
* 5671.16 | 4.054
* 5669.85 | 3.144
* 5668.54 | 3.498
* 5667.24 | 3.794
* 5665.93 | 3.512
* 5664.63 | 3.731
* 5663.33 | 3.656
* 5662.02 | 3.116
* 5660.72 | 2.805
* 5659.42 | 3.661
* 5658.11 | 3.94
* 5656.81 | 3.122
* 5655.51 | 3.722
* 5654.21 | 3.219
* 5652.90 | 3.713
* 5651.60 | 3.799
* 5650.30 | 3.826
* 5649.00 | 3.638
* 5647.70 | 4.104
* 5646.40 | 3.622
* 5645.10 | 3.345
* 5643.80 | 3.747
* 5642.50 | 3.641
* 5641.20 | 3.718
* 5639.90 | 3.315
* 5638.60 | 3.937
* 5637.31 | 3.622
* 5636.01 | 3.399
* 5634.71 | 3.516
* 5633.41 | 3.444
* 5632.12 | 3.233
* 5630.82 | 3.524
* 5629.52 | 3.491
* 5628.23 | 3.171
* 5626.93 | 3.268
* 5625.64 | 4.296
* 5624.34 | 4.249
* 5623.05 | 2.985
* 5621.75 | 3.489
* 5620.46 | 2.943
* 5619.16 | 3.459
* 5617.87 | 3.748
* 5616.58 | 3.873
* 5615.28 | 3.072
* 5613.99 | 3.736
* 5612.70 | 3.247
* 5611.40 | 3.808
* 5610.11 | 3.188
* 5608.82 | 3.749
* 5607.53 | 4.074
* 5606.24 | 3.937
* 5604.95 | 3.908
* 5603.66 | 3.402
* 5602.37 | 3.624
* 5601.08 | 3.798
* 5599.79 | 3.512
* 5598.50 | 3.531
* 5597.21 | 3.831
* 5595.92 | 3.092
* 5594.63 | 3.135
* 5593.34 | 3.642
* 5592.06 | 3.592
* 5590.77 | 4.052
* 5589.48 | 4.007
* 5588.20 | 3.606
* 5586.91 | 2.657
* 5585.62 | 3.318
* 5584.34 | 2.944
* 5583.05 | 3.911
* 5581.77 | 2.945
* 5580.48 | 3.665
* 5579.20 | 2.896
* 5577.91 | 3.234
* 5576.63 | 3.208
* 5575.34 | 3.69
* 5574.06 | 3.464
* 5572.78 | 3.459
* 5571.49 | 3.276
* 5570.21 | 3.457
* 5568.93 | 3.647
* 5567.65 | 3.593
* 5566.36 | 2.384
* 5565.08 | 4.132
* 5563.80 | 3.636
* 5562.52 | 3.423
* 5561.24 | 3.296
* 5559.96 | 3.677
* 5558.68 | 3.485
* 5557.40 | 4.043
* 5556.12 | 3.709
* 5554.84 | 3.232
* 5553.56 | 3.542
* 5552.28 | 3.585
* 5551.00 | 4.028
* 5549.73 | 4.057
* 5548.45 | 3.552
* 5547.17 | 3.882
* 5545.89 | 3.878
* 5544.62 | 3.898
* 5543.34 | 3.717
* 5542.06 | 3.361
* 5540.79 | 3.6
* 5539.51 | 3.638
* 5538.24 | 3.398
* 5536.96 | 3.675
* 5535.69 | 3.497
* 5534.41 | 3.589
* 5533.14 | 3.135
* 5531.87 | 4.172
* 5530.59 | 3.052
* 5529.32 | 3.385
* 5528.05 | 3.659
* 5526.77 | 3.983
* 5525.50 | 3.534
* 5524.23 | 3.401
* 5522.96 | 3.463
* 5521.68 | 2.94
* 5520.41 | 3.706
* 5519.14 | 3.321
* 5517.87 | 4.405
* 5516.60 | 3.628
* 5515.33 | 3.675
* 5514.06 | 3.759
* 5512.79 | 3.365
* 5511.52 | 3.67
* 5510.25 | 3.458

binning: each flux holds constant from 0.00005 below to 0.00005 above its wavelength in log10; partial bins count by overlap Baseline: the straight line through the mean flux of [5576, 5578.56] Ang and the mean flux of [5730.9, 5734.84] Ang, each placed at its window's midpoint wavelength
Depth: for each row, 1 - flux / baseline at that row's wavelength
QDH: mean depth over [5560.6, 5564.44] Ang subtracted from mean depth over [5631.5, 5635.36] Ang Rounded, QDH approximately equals 0.08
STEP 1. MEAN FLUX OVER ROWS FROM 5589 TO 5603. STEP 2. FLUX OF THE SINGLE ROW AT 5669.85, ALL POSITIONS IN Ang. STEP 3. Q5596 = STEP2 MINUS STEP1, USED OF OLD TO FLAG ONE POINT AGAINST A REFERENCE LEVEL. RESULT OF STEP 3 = -0.5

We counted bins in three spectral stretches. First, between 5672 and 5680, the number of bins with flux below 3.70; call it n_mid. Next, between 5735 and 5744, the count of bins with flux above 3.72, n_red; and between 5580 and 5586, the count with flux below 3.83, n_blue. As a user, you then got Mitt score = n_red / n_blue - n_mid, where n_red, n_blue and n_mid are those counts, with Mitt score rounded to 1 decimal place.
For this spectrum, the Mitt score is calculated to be 1.5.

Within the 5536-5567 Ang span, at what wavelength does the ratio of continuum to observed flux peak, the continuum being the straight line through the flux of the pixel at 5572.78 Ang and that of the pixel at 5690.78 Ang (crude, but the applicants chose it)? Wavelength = 5566.36 Ang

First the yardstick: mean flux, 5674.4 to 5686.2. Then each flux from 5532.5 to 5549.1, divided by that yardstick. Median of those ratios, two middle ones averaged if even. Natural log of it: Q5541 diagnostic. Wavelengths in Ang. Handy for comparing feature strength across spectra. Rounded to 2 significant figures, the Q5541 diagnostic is -0.046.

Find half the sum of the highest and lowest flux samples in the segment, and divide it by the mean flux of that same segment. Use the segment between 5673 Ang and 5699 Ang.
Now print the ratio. 1.00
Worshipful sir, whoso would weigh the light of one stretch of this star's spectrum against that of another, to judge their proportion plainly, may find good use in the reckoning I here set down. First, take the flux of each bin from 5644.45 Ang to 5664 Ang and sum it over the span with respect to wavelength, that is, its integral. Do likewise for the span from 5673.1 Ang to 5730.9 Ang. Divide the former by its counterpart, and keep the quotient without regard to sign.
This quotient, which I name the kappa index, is 0.32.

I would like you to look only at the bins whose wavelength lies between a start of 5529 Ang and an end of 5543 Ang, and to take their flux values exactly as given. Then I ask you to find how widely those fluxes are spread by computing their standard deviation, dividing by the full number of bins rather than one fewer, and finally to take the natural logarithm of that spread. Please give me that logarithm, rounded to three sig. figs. -1.25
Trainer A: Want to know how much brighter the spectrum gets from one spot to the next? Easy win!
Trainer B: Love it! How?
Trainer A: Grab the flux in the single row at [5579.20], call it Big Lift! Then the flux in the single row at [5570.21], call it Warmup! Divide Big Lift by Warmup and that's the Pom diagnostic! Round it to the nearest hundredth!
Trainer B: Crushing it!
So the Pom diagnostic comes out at 0.84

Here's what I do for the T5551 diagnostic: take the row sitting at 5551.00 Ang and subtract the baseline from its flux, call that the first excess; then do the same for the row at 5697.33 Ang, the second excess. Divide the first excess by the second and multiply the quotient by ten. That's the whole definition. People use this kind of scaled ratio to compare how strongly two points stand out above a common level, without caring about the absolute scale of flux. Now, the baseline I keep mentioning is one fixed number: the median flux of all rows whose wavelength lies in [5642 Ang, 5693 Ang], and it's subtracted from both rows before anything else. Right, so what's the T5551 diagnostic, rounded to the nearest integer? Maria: -25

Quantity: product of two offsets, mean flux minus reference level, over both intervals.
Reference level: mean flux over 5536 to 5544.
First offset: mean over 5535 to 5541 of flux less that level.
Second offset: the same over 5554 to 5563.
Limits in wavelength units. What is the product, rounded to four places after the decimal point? 0.0000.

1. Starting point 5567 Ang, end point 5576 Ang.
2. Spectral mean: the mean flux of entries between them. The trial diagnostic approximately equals 3.51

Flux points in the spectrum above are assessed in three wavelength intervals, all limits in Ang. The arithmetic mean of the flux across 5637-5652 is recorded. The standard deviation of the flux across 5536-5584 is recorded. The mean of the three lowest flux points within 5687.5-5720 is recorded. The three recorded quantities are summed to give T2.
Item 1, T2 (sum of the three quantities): 7.27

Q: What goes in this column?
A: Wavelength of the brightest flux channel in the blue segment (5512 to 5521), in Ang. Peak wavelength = 5517.87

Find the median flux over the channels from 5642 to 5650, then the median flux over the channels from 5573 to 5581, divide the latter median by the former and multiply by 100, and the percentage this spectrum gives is 92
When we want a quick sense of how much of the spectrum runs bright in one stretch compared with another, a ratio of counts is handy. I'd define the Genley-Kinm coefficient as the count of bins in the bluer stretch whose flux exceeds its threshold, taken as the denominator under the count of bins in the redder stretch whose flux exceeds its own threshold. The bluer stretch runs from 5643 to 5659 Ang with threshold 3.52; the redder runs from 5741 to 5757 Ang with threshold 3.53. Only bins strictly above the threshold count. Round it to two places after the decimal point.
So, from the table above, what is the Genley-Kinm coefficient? 0.89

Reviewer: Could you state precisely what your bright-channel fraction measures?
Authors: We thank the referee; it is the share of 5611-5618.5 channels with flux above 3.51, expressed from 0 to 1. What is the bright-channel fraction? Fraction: 0.667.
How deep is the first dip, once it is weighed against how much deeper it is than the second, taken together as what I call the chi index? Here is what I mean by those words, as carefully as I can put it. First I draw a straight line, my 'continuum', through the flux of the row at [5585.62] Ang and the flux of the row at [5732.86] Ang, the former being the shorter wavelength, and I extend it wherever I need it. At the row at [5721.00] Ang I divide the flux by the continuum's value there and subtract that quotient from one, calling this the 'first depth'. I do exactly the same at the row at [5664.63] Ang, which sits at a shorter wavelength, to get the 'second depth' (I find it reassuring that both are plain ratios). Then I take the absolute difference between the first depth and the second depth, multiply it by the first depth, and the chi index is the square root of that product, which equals 0.03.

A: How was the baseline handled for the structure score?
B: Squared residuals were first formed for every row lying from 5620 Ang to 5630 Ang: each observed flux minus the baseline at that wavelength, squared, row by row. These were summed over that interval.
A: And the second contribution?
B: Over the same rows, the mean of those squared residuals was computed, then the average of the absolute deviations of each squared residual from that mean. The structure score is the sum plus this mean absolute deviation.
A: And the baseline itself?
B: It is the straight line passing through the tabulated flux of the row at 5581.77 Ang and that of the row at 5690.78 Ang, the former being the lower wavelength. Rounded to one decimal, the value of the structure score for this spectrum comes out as 2.9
